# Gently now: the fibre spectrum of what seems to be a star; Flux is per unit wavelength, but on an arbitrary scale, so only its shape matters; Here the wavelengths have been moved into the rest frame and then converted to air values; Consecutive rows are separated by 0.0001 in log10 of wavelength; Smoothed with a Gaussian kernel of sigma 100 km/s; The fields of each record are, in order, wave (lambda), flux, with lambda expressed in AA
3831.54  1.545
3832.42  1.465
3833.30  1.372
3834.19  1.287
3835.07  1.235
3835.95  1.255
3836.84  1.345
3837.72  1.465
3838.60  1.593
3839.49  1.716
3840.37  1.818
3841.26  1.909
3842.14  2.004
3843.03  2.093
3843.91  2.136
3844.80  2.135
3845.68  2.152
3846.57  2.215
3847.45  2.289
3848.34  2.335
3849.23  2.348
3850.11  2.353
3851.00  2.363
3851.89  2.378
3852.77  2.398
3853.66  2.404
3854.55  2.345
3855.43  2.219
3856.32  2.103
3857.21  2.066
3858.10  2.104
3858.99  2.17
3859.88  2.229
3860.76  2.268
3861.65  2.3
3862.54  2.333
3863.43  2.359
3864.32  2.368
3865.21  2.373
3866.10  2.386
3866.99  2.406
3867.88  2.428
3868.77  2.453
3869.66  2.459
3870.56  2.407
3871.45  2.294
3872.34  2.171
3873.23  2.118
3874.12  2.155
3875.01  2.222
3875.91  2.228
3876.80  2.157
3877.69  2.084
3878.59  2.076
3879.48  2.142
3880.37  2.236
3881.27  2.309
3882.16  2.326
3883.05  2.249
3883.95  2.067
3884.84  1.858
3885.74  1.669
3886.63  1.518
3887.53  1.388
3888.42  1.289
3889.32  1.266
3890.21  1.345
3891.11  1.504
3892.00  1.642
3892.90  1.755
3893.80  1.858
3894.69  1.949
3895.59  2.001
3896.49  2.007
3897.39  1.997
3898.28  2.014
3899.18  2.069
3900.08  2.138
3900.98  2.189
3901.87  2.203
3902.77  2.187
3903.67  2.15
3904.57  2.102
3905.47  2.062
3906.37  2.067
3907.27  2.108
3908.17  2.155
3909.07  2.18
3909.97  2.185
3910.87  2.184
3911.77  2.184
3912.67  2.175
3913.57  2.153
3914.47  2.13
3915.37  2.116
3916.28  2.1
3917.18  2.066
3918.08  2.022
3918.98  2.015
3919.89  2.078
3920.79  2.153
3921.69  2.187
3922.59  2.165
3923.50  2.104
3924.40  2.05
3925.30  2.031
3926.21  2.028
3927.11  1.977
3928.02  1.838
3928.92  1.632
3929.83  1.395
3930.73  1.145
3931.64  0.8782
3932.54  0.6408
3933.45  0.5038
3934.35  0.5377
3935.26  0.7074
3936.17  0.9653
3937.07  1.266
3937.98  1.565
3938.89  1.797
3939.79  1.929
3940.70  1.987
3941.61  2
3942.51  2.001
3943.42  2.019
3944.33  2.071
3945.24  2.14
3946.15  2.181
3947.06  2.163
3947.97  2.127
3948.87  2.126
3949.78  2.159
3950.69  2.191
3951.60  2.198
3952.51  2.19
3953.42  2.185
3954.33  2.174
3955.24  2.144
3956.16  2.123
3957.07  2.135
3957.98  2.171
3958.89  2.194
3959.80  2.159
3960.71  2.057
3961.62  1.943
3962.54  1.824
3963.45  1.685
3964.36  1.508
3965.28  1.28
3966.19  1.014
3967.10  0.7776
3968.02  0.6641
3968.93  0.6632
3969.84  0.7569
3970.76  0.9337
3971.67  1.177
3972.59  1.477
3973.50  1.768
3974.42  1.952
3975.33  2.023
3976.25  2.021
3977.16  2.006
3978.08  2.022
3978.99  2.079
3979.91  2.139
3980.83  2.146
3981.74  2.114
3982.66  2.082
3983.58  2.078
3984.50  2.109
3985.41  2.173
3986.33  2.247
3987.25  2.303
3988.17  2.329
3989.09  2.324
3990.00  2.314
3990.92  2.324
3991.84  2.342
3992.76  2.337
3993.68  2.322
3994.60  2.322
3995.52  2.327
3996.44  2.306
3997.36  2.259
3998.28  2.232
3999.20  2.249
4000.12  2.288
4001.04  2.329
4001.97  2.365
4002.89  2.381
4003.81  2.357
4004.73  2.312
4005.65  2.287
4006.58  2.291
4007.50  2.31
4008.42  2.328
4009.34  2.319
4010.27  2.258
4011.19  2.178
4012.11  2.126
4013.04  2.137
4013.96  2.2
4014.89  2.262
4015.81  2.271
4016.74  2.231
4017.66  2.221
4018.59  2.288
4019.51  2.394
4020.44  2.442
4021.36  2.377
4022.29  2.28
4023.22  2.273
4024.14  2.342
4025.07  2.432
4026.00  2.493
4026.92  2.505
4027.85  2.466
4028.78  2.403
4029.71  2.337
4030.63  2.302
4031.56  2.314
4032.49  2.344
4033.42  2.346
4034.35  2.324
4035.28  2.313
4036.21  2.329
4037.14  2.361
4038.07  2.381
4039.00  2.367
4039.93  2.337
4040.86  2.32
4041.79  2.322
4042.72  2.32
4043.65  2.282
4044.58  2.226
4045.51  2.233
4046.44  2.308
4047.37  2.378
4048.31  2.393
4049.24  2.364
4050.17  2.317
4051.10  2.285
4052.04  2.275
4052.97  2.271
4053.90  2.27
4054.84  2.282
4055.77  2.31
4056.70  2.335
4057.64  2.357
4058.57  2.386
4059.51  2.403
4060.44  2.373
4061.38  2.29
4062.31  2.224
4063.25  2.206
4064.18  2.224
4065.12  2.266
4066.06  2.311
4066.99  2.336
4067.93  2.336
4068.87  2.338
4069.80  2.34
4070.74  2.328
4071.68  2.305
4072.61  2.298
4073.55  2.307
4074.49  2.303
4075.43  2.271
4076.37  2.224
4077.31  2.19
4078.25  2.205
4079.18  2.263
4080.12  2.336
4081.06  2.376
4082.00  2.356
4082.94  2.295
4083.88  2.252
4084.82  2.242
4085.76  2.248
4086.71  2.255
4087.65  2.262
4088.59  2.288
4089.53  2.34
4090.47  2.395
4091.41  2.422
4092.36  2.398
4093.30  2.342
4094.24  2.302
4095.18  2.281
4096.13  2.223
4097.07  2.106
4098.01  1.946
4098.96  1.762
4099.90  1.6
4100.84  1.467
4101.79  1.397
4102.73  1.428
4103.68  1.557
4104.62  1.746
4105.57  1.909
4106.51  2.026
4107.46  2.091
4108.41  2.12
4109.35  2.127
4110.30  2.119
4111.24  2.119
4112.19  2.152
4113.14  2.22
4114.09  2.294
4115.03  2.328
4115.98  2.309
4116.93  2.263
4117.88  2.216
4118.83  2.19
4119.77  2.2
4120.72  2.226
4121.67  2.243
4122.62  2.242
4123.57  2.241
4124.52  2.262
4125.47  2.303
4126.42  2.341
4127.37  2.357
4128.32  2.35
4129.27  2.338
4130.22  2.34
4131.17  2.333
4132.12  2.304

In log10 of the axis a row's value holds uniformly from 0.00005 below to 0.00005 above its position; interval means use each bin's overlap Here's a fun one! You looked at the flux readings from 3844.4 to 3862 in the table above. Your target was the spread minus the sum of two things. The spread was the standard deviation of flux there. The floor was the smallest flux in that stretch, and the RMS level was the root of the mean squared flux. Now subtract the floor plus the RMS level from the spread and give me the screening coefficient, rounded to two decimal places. -4.22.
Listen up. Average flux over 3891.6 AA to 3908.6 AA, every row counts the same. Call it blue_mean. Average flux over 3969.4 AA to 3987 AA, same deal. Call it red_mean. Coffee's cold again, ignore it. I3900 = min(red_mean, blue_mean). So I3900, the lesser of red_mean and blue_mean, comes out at 1.86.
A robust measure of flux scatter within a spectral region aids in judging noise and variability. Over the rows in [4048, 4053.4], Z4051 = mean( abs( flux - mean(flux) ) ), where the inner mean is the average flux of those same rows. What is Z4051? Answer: 0.04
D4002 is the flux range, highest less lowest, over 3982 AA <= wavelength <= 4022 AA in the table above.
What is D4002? 0.36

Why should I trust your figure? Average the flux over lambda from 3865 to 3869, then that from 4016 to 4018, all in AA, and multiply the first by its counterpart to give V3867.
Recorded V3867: 5.4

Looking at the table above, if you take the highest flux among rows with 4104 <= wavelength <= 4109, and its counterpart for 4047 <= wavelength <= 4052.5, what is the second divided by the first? 1.13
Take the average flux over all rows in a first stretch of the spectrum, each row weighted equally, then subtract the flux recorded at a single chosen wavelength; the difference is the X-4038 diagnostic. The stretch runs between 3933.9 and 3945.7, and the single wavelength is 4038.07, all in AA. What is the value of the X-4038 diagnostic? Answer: -0.77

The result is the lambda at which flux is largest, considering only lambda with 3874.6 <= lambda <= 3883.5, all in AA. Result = 3882.16 AA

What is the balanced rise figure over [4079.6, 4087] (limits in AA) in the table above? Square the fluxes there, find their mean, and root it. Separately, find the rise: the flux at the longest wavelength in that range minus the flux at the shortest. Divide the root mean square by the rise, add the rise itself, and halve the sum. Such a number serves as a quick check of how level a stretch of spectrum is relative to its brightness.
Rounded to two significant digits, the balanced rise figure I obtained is -14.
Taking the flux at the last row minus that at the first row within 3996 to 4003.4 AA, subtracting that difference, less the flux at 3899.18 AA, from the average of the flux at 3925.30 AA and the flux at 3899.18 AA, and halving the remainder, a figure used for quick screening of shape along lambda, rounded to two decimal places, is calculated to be 2.02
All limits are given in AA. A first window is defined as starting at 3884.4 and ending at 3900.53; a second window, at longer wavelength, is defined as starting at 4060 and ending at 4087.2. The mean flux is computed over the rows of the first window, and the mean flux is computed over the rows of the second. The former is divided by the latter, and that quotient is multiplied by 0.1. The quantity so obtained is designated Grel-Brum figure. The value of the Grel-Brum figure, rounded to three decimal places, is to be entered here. 0.076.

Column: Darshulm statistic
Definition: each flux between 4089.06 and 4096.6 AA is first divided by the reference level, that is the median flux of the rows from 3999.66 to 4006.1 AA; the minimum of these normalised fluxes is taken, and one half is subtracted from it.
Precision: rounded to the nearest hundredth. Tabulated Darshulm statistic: 0.45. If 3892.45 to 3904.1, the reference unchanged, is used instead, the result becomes 0.25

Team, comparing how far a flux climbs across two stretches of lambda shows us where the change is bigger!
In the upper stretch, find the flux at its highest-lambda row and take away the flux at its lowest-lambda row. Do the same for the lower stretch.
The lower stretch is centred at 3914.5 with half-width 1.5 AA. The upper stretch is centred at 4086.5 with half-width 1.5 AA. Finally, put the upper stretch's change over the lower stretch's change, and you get -0.4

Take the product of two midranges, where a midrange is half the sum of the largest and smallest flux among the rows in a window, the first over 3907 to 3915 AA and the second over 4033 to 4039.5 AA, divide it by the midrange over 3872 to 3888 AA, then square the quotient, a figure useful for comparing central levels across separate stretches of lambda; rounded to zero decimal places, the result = 7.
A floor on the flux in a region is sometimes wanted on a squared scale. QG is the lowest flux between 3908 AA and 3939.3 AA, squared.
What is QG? 0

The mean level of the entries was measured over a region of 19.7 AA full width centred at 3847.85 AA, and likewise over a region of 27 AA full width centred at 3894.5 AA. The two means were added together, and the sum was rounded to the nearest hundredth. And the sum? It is 4.06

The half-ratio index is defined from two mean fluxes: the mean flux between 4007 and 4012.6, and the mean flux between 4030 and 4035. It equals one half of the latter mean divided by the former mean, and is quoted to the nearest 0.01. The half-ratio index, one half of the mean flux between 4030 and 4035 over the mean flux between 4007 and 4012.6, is 0.52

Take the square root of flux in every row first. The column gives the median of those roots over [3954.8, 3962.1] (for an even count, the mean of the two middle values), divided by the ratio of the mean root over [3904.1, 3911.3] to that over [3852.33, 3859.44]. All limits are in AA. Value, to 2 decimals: 1.49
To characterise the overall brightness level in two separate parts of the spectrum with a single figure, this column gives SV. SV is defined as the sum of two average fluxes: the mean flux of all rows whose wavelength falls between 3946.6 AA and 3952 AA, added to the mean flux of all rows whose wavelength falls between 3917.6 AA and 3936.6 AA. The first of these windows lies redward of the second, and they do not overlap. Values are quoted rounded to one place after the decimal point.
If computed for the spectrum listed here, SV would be 3.7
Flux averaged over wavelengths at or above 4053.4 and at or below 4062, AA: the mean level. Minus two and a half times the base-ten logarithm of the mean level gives -0.92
